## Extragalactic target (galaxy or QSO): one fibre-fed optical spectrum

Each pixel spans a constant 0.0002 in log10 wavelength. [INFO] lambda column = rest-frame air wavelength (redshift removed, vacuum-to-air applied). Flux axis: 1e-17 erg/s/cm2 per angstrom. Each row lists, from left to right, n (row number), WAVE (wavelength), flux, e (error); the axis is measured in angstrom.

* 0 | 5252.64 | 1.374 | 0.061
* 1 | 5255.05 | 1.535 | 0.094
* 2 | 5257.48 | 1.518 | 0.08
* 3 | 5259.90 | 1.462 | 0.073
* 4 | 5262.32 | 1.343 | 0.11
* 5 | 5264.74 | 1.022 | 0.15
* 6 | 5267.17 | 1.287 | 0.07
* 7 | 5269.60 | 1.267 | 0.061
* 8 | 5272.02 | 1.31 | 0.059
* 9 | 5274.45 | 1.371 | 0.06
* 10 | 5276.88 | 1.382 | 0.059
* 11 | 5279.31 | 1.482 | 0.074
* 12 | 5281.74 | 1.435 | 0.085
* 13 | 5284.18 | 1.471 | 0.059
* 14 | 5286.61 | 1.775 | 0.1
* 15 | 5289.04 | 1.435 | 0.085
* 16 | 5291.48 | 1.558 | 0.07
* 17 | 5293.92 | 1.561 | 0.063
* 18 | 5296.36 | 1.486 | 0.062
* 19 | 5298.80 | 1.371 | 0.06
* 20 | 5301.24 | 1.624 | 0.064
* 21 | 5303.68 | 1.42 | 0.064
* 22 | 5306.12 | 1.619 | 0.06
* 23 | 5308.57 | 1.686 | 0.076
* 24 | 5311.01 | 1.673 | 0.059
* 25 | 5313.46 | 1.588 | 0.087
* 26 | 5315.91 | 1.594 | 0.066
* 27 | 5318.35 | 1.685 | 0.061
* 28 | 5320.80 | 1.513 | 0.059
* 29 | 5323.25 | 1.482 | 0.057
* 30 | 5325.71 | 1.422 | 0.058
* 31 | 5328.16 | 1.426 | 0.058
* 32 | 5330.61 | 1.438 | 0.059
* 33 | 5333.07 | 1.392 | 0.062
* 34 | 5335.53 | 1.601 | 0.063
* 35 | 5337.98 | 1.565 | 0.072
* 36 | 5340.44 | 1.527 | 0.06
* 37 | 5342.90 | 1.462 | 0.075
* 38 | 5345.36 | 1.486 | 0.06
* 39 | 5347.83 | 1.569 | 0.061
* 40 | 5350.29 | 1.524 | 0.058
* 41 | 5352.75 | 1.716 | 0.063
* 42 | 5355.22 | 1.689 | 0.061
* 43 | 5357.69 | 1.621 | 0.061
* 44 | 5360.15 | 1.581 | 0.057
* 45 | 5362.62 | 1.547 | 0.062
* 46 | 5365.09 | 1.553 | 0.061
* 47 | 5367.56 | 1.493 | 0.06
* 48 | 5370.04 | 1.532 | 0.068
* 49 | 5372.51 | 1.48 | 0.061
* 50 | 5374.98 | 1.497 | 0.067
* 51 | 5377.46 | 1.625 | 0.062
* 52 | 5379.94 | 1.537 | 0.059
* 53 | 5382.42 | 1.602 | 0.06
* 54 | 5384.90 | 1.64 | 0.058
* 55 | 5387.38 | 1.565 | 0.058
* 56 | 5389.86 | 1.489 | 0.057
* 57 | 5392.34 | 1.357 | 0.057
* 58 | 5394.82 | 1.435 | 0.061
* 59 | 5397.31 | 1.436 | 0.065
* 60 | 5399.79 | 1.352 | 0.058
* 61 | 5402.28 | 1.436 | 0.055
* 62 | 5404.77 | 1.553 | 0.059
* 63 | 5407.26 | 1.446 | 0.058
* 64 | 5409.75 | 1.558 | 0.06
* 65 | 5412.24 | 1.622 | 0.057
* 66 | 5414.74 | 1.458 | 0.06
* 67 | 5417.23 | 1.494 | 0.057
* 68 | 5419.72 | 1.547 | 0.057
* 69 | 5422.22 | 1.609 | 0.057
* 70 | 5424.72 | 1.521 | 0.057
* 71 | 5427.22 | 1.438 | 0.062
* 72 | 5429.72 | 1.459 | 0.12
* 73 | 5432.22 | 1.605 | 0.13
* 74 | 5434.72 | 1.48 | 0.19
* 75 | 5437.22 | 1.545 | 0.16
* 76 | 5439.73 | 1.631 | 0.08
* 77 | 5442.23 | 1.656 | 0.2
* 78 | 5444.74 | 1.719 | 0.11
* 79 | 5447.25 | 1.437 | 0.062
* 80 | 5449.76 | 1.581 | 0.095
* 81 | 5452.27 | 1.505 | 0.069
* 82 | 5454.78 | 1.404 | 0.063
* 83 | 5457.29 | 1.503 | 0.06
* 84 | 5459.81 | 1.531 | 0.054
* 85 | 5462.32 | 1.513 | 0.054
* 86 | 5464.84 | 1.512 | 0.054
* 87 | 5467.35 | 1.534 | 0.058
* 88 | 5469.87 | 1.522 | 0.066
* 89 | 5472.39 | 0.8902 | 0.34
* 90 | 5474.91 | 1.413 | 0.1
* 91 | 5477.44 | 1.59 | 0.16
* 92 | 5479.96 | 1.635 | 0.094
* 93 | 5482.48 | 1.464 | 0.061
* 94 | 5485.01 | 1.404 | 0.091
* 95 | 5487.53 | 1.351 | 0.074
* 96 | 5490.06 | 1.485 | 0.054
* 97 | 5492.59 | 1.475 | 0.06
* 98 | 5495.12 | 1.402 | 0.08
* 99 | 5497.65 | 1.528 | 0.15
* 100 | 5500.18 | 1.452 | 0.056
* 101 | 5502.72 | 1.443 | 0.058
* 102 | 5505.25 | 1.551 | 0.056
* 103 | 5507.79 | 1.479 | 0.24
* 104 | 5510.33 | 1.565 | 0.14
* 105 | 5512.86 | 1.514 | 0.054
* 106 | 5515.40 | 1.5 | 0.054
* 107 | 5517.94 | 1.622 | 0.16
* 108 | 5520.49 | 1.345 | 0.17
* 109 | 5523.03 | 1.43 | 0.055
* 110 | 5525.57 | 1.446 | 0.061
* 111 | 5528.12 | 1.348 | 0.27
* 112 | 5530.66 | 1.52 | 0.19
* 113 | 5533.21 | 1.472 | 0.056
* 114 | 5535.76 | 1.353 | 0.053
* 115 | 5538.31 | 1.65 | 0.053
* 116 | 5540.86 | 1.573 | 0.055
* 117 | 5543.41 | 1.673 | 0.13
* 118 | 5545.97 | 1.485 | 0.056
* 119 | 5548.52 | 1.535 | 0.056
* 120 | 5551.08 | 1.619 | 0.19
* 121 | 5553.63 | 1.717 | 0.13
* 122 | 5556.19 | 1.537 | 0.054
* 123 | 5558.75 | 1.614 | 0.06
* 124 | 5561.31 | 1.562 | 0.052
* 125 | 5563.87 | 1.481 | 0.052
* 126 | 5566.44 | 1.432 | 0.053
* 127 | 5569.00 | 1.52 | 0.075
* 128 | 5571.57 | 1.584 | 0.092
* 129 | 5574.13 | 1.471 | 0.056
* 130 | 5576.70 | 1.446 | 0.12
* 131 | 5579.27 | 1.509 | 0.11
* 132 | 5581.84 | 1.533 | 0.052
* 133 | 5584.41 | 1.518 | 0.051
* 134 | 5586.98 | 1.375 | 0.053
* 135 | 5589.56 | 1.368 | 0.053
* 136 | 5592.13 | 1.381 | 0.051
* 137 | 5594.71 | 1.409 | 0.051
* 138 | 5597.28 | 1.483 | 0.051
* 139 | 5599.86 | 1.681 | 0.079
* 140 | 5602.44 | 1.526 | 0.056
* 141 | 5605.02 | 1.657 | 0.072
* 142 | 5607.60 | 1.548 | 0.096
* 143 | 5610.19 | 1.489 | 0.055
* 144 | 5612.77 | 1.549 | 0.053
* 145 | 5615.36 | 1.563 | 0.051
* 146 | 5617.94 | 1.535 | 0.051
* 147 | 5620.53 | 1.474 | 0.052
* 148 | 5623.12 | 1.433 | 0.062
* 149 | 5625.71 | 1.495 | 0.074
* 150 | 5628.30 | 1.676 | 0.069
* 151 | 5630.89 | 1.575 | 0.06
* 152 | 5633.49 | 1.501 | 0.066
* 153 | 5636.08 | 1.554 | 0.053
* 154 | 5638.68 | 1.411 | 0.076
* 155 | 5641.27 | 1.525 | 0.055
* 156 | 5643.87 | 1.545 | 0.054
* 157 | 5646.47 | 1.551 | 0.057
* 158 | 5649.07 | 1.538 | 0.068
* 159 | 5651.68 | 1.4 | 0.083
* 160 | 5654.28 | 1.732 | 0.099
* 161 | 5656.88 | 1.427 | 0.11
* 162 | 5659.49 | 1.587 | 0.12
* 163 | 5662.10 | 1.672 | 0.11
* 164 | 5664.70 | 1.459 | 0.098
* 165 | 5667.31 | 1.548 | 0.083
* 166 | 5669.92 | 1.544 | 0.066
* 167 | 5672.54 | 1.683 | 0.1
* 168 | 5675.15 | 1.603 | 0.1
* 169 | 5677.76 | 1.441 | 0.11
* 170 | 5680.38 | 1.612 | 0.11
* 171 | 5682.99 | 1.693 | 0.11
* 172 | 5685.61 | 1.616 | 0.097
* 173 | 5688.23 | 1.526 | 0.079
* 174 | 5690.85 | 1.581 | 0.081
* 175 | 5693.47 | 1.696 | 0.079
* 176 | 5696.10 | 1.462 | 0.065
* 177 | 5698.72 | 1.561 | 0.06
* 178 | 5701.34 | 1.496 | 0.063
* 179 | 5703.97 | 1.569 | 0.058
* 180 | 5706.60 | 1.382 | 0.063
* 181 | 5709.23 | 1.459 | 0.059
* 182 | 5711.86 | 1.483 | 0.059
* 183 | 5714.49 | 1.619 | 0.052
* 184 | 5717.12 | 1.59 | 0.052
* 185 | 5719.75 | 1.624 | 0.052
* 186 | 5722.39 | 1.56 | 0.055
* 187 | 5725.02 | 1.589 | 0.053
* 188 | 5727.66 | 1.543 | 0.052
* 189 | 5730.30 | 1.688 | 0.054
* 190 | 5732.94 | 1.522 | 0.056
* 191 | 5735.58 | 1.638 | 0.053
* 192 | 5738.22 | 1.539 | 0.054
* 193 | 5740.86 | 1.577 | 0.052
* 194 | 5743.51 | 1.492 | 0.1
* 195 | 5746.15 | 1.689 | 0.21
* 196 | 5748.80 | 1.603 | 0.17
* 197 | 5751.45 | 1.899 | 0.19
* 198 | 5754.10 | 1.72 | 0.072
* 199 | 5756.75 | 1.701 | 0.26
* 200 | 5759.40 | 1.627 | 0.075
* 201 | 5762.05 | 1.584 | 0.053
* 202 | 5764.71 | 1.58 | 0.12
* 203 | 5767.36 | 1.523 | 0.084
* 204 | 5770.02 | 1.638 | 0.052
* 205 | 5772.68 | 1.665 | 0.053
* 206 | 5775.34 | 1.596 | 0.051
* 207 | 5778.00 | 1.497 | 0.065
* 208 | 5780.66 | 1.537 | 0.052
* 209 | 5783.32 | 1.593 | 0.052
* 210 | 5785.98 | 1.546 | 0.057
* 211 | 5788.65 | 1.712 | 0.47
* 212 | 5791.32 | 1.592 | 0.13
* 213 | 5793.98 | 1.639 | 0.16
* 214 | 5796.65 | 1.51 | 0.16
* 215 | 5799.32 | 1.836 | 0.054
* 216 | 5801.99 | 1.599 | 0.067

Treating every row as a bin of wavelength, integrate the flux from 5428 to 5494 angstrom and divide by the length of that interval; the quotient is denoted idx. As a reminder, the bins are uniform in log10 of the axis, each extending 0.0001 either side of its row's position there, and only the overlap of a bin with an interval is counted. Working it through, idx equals 1.49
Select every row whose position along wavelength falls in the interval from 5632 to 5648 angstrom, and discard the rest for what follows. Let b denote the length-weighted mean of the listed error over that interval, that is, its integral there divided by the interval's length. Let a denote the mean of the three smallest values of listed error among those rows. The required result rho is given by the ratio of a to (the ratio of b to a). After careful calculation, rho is 0.048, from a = 0.0540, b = 0.060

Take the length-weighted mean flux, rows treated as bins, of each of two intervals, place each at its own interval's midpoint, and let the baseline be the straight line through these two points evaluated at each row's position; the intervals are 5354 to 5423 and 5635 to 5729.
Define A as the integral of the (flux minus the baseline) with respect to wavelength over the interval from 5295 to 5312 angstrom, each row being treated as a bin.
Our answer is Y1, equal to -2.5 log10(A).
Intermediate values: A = 0.6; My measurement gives 0.6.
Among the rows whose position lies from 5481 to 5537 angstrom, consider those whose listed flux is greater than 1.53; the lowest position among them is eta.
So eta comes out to 5505.25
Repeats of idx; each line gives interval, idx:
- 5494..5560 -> 1.51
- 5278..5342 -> 1.53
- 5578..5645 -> 1.51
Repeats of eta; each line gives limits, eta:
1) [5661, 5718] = 5662.10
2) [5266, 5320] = 5286.61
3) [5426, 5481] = 5432.22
